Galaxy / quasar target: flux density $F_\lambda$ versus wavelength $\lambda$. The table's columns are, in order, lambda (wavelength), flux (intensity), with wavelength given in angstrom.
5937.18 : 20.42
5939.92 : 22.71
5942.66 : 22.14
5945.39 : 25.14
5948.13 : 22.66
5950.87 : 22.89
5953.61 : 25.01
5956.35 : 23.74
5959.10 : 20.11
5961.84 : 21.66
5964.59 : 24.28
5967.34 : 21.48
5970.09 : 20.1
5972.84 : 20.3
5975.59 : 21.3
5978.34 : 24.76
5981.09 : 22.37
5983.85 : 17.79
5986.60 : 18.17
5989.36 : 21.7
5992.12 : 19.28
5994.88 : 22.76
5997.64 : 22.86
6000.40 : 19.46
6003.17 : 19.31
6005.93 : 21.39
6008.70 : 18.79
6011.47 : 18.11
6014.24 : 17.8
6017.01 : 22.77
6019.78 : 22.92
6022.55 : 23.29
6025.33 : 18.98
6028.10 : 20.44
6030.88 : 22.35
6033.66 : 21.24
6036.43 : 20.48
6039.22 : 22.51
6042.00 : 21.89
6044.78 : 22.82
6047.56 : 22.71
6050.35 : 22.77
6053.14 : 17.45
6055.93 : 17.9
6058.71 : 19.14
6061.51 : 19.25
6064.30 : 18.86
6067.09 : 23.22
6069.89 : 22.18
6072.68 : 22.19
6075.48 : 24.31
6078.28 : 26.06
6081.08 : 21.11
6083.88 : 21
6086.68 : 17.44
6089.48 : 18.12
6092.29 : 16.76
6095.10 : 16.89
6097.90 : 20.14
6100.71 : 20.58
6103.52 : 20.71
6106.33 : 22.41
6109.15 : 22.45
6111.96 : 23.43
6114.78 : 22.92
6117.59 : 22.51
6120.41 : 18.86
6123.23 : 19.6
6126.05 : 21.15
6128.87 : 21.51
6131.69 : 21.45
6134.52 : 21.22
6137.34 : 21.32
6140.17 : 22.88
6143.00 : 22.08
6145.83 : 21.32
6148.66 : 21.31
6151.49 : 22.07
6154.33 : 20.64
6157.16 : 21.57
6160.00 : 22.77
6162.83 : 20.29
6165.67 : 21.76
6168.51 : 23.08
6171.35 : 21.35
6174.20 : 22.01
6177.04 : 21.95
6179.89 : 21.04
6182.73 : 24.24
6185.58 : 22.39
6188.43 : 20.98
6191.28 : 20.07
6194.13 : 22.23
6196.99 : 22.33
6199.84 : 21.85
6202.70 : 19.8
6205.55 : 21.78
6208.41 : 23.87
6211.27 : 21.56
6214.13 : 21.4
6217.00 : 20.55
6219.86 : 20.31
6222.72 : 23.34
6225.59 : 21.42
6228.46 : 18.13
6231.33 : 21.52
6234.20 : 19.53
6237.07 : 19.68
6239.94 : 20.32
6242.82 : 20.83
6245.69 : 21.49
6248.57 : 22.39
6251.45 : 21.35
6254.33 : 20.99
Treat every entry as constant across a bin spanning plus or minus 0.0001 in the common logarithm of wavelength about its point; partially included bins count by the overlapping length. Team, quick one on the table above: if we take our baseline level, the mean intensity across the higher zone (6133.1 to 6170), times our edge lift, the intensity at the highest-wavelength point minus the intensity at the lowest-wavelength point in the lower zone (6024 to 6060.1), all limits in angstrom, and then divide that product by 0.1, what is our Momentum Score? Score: 35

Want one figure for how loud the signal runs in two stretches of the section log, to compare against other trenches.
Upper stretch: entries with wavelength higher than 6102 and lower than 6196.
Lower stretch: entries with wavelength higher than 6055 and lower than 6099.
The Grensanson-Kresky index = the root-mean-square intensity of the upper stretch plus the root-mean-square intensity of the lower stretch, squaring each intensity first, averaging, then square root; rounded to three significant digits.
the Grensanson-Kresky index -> 42.2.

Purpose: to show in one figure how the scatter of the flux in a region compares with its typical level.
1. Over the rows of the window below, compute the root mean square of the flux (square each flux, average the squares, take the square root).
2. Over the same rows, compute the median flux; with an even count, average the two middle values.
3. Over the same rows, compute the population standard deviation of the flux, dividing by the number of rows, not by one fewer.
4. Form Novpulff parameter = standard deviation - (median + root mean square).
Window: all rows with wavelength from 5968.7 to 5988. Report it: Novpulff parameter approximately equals -39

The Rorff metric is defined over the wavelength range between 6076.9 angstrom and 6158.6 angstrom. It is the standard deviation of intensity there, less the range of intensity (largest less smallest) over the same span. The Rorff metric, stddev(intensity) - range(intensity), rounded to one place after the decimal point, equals -7.3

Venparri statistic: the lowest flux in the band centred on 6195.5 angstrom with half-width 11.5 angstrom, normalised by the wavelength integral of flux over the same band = 0.040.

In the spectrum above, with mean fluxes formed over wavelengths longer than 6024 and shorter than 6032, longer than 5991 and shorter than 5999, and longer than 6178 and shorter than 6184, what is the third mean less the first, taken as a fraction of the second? 0.09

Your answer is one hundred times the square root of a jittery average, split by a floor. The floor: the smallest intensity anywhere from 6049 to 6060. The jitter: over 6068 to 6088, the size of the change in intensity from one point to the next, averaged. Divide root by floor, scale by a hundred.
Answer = 8.3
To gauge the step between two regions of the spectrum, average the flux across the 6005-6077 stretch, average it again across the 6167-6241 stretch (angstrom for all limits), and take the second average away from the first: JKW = -0.42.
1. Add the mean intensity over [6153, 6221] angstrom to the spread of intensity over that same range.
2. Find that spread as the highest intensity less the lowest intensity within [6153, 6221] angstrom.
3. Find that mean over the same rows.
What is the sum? 26.1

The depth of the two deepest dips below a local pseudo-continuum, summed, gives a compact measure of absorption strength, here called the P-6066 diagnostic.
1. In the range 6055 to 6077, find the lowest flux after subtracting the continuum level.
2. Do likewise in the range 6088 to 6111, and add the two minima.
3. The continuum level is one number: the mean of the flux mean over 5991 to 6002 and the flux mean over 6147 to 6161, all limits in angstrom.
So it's -8.1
